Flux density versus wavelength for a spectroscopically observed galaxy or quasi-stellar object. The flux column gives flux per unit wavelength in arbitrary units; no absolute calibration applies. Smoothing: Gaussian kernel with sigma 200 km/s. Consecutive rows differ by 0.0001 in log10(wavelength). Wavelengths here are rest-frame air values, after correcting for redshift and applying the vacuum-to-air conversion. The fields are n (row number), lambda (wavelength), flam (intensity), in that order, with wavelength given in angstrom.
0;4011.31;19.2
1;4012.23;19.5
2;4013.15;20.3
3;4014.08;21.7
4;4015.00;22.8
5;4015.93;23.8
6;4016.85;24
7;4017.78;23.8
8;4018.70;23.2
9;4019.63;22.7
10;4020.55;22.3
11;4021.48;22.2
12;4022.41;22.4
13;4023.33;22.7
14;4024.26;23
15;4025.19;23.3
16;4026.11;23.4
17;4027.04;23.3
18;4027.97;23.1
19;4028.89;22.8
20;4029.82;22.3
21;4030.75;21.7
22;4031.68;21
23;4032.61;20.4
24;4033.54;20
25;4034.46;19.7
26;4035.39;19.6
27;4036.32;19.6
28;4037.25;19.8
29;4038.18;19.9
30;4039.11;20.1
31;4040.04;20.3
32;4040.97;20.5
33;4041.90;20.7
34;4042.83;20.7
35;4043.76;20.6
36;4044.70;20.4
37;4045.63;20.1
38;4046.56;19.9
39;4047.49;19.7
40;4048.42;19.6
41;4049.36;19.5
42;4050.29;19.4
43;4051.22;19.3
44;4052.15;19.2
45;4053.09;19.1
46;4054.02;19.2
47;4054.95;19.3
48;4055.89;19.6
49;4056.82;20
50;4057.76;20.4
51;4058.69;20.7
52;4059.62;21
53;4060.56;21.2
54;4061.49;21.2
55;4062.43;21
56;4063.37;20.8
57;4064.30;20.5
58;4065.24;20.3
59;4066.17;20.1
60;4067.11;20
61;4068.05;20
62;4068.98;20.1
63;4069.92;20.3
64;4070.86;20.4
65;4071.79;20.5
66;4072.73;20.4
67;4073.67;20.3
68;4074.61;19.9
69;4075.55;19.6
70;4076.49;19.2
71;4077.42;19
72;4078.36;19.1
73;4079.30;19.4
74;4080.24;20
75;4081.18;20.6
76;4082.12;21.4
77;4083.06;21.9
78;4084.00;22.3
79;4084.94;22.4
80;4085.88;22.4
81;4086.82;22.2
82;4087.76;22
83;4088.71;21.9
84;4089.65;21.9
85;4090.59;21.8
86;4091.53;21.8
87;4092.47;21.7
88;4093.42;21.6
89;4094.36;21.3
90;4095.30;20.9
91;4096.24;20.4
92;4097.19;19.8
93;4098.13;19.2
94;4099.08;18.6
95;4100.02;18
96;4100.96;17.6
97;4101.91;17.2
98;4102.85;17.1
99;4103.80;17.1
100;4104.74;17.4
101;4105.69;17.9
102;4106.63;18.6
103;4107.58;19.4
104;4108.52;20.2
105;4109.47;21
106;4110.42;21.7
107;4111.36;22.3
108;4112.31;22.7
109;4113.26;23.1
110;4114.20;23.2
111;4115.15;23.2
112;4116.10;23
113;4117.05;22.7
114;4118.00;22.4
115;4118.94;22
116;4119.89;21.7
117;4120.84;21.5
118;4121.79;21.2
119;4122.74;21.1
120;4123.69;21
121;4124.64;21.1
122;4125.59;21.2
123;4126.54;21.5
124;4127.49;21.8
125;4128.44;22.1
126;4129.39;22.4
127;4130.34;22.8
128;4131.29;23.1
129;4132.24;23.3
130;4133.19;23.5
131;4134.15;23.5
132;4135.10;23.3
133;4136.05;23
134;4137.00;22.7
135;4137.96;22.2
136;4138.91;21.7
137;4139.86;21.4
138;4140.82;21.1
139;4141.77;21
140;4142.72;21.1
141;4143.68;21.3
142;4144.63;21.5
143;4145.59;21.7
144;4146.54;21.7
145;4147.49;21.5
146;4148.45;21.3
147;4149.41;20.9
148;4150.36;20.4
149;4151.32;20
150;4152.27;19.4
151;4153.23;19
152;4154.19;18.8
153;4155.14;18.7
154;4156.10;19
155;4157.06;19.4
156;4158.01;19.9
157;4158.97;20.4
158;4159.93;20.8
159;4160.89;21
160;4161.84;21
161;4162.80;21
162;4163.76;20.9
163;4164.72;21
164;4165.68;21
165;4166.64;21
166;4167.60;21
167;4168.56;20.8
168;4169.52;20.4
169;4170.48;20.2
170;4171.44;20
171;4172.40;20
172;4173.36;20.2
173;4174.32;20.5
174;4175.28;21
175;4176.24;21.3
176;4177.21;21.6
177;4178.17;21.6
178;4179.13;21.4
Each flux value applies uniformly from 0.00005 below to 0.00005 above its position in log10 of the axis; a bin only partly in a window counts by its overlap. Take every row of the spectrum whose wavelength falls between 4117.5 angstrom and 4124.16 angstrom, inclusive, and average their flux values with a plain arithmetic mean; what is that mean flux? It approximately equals 21.6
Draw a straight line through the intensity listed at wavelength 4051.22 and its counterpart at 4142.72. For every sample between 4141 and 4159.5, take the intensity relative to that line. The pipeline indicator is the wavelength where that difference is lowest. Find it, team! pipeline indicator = 4155.14 angstrom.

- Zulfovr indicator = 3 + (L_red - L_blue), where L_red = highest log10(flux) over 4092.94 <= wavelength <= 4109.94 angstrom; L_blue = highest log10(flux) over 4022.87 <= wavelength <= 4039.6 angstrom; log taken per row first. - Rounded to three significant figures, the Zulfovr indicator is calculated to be 2.97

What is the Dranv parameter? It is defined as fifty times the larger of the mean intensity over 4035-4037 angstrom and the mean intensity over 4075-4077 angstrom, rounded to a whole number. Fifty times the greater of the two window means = 980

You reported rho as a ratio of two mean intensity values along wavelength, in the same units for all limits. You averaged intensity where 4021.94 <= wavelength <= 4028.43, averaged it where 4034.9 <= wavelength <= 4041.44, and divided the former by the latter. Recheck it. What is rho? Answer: 1.15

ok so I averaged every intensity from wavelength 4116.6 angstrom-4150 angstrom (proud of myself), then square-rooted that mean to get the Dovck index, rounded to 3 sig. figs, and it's 4.68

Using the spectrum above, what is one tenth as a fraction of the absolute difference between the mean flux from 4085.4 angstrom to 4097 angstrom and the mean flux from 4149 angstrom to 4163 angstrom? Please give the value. 0.06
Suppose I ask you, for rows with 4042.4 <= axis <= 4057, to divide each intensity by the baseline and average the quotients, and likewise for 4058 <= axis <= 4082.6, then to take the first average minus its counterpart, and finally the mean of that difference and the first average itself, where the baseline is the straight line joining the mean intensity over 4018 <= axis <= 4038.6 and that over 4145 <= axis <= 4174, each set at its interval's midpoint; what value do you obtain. 0.44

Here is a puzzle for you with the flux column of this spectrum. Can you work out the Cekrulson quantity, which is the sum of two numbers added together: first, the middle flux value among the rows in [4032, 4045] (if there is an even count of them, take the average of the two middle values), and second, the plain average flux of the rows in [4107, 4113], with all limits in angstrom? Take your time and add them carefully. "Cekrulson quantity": 41.4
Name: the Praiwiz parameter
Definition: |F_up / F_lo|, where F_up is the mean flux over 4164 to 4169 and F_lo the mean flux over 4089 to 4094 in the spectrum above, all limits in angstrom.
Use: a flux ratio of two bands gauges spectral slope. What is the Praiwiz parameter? 0.96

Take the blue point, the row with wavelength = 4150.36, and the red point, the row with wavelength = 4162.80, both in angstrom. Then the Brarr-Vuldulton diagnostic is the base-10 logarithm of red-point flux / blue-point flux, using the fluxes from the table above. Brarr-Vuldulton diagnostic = 0.013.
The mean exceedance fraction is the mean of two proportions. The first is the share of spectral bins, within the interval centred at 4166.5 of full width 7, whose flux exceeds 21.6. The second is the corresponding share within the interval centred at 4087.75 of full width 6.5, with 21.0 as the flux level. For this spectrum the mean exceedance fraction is 0.50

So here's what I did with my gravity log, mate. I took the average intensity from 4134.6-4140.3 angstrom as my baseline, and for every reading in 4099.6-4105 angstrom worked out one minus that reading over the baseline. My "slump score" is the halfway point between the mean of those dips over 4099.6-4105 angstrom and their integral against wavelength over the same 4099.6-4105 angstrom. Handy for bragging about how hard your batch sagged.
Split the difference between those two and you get 0.7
